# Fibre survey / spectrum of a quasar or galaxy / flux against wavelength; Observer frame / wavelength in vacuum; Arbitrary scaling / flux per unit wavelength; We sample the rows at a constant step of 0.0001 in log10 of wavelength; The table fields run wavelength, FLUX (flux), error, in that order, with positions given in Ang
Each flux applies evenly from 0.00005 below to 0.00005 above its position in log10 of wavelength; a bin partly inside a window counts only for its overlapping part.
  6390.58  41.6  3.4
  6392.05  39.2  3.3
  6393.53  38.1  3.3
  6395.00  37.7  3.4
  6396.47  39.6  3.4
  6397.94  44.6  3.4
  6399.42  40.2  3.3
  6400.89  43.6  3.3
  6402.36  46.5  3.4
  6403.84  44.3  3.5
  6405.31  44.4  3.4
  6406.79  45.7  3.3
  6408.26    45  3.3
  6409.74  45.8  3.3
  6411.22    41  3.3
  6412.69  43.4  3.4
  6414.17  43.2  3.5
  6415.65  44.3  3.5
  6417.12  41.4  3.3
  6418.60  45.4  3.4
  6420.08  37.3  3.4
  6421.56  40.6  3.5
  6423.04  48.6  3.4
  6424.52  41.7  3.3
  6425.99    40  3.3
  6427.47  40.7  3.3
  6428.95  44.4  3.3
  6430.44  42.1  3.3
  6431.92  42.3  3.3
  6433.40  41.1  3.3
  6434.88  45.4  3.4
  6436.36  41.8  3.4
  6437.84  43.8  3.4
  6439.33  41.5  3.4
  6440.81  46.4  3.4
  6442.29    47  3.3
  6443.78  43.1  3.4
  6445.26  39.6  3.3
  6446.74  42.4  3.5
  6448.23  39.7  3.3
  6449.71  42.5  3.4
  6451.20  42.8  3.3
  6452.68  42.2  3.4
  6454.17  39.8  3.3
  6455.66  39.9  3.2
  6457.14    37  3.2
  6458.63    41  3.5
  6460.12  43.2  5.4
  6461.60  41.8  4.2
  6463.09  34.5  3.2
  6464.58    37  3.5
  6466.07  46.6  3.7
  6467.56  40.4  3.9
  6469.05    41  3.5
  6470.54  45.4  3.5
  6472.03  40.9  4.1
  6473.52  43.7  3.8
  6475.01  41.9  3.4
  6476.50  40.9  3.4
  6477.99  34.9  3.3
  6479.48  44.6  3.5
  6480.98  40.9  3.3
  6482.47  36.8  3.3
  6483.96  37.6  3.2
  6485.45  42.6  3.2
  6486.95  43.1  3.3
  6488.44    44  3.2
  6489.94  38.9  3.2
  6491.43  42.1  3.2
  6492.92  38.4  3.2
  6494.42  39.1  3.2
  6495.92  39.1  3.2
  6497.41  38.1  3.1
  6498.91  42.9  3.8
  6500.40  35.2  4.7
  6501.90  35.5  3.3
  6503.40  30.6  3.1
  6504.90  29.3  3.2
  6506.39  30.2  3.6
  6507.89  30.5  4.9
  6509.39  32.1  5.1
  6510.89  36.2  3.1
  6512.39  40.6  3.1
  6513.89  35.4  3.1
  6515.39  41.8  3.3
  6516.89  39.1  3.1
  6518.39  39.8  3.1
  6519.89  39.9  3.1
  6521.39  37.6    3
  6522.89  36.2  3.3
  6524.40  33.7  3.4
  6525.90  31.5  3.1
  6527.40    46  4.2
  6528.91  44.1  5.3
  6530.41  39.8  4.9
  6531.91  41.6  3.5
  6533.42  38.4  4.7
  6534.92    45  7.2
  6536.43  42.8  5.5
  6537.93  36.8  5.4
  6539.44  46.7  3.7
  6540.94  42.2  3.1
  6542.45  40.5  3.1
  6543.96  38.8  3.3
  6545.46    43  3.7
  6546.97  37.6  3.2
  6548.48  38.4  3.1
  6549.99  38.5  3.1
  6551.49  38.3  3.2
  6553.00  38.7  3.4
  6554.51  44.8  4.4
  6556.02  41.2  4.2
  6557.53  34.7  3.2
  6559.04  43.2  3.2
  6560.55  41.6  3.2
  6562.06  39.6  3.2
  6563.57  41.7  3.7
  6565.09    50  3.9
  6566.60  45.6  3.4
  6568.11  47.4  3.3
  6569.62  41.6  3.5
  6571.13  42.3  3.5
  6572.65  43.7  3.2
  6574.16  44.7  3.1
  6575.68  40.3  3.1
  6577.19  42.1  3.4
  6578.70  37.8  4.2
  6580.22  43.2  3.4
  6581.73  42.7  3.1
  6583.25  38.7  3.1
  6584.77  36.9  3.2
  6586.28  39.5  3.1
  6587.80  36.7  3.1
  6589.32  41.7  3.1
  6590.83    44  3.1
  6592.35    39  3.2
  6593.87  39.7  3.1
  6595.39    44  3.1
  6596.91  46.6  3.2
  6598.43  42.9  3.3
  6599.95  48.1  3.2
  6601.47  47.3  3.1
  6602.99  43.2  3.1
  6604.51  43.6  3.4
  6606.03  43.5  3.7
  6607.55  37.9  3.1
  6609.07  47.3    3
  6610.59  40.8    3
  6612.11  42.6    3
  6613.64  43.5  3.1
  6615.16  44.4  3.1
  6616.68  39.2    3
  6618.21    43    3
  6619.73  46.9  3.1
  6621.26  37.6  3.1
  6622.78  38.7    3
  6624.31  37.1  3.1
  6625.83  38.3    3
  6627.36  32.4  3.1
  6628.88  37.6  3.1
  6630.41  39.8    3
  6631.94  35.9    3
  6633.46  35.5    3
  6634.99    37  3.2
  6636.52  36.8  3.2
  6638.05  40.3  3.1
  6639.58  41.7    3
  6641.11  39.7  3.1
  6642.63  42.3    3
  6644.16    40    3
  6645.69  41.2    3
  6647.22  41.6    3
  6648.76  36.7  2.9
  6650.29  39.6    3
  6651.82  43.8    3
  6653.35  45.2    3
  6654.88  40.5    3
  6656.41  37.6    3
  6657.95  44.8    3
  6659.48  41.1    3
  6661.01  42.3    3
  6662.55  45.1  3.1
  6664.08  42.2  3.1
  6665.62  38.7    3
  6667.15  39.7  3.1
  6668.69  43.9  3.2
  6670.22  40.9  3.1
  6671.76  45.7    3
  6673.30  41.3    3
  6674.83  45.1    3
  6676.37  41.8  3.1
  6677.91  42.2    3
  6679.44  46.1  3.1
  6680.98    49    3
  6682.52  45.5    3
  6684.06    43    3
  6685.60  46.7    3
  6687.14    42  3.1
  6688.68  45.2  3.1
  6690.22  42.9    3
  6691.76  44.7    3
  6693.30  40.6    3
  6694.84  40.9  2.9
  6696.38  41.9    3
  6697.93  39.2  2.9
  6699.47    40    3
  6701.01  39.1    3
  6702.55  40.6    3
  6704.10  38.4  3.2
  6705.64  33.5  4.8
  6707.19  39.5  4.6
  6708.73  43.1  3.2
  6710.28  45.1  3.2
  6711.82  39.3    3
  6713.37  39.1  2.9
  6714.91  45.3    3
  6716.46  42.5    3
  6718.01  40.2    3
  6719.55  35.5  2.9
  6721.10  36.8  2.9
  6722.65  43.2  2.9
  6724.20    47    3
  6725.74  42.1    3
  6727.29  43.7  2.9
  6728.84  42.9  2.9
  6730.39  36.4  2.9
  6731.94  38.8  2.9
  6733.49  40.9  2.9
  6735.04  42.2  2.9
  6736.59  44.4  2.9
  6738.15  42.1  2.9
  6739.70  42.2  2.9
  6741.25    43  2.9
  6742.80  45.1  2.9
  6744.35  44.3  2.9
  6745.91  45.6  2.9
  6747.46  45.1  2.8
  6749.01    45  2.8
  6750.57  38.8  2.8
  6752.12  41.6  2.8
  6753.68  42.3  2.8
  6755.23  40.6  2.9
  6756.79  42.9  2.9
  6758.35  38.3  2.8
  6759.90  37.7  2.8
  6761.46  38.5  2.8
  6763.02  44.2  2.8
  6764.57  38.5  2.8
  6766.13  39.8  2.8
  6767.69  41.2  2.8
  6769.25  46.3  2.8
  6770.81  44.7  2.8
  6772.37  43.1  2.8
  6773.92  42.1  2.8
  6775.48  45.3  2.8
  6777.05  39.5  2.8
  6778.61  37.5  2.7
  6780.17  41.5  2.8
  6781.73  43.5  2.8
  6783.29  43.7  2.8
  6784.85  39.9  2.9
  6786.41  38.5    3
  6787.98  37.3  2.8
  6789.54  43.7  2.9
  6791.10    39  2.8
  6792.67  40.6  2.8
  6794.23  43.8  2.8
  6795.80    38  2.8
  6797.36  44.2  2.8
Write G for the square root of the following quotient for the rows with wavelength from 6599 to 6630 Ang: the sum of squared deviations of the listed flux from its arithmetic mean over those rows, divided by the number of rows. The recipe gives 4.1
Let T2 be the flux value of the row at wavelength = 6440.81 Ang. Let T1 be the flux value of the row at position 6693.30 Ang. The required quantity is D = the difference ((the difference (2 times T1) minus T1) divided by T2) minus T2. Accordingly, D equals -46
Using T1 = 40.6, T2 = 46.4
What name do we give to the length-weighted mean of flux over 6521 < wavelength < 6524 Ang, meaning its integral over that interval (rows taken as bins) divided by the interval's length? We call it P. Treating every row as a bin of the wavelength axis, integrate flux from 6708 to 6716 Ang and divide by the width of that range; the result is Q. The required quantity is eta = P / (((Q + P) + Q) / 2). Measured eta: 0.601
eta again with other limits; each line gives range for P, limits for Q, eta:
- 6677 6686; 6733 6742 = 0.695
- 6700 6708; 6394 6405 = 0.623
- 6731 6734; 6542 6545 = 0.663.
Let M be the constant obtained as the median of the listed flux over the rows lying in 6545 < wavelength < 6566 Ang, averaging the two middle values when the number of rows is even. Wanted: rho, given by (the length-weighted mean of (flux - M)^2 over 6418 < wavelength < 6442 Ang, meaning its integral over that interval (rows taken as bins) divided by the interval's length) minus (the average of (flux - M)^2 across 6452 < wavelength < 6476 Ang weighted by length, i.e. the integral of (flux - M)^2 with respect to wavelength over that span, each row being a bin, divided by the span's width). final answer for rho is 3.9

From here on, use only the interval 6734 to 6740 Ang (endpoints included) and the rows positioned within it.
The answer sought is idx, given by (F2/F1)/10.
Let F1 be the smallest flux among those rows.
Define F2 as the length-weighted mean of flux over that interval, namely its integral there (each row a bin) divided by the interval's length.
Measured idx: 0.101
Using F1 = 42.1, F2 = 43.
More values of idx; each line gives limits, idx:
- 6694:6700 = 0.103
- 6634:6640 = 0.105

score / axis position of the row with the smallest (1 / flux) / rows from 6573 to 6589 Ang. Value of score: 6574.16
